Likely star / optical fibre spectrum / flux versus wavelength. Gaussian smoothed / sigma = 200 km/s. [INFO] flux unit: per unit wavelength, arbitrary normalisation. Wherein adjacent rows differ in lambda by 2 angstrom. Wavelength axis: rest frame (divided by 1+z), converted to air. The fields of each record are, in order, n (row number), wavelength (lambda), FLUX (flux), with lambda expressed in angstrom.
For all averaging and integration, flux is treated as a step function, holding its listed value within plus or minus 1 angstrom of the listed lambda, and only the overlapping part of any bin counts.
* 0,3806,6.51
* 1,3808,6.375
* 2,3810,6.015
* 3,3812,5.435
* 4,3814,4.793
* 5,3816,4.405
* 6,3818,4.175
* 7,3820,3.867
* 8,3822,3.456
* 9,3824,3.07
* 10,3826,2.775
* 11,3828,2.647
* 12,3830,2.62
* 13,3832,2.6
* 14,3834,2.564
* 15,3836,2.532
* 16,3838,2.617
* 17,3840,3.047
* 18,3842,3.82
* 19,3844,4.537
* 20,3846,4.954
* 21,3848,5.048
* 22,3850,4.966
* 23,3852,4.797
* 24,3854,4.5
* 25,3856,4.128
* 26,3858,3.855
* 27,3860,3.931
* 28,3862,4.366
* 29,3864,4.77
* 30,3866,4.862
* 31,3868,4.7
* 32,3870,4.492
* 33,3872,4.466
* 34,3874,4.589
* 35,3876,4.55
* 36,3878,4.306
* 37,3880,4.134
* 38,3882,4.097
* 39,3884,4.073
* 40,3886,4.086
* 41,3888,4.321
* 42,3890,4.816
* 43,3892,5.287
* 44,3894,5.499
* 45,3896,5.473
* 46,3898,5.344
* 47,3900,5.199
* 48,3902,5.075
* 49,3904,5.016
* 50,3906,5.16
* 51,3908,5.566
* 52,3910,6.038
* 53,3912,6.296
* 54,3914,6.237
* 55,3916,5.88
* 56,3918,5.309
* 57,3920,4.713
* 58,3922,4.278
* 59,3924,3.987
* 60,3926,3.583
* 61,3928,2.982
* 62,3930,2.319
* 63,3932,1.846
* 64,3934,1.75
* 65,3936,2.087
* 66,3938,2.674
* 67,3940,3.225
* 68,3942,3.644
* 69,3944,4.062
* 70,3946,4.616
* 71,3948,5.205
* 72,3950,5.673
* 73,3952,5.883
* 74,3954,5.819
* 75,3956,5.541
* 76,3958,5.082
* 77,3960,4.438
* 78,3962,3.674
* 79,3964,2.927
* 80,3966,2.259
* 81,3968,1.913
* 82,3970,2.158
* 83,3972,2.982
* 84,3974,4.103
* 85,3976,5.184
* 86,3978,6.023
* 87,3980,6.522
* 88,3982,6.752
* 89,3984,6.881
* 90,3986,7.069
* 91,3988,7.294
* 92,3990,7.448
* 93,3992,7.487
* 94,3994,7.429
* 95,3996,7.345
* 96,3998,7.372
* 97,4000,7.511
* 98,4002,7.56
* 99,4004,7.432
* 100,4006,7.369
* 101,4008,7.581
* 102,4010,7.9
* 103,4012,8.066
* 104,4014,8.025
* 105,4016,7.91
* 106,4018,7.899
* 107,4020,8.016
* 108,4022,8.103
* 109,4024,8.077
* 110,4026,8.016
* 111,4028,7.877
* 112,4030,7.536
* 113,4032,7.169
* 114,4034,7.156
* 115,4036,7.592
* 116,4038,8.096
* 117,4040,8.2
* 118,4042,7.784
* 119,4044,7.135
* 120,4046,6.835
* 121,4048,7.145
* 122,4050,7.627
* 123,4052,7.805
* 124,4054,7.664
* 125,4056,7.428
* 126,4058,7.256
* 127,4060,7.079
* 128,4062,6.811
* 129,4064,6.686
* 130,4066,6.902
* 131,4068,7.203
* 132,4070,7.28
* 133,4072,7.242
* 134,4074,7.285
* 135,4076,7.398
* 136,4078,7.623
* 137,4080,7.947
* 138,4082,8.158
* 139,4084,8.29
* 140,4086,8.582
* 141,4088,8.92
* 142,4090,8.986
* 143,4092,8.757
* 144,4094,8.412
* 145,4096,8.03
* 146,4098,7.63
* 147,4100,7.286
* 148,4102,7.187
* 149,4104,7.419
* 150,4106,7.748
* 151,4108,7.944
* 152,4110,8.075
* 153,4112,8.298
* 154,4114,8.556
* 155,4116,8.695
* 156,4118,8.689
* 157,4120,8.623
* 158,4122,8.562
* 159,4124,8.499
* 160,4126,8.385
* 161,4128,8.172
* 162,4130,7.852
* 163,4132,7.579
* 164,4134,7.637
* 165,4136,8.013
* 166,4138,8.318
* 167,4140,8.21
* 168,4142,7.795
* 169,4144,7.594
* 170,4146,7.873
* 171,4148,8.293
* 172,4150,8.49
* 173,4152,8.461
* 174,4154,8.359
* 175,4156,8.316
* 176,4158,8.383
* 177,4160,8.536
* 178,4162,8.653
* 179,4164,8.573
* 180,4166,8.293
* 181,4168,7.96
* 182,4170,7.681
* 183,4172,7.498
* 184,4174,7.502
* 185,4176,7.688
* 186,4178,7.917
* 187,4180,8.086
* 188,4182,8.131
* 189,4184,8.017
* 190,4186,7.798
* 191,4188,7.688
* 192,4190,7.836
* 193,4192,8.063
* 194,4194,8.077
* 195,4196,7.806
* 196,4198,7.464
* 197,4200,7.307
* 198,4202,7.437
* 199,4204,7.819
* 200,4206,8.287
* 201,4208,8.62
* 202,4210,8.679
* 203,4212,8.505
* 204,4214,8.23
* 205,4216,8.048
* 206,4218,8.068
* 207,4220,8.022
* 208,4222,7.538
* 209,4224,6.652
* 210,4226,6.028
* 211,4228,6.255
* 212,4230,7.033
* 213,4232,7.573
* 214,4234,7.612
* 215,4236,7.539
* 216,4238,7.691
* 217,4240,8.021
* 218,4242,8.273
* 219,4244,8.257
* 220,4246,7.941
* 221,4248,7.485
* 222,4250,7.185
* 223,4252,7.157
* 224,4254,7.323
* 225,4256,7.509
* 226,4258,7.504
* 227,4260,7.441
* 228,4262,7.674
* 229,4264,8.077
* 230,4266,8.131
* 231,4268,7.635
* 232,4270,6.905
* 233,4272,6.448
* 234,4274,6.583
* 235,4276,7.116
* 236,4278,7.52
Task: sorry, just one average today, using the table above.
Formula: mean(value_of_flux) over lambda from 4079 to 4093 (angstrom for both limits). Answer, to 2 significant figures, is 8.5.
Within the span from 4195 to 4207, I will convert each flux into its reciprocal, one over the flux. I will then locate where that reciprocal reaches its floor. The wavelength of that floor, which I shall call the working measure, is 4206 angstrom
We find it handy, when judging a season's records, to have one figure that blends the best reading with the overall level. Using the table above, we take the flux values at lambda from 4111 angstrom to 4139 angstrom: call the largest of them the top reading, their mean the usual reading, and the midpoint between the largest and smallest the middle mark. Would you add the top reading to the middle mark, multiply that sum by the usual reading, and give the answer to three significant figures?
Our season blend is 139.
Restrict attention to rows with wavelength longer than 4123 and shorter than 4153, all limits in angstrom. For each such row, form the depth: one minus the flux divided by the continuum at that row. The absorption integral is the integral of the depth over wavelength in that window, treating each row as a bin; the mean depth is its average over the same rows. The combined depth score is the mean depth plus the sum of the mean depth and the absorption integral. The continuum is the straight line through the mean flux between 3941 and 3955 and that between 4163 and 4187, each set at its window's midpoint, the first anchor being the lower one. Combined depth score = -2.7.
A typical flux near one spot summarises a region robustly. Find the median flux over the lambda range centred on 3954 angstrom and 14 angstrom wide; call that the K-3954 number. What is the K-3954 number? 5.54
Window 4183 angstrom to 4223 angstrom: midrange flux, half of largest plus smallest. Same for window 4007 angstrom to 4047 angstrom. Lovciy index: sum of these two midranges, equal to 15.5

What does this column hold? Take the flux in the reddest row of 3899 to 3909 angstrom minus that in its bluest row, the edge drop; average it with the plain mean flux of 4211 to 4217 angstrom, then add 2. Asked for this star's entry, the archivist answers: 6.3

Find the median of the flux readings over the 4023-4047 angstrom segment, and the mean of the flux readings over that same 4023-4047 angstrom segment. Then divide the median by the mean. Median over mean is 1.009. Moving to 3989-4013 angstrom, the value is 0.990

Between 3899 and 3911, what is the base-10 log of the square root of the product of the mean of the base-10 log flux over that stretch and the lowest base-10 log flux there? -0.147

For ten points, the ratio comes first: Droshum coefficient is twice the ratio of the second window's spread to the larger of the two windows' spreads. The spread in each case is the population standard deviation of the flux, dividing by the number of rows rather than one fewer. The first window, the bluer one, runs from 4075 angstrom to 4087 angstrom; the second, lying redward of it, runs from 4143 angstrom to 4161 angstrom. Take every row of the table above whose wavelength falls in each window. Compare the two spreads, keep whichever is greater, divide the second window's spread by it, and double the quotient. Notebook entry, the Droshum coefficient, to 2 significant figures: 1.5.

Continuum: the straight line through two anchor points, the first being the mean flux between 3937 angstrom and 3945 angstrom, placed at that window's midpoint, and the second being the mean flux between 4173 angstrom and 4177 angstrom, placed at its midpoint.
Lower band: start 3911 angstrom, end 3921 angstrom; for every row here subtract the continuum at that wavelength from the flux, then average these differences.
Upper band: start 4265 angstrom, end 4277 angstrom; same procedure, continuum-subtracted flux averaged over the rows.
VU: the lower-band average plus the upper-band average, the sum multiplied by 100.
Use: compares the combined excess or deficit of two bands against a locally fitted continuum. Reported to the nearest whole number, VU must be 55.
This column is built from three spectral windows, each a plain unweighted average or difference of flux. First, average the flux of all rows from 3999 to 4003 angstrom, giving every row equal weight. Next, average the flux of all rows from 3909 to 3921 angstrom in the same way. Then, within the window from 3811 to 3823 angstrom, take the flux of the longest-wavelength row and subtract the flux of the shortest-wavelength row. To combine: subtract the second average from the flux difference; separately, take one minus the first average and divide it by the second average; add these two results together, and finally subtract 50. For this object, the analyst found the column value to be -58.9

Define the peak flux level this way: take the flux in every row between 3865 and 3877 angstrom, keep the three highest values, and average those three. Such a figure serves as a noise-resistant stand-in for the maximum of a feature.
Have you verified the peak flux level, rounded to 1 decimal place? 4.7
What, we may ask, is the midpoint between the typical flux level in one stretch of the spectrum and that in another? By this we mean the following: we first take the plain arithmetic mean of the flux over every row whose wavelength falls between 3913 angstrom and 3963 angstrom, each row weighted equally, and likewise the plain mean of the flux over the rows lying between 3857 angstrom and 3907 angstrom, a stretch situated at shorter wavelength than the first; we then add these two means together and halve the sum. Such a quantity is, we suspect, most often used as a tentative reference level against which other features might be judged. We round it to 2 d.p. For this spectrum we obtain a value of 4.42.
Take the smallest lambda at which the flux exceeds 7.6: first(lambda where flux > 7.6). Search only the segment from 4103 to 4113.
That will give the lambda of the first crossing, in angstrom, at 4106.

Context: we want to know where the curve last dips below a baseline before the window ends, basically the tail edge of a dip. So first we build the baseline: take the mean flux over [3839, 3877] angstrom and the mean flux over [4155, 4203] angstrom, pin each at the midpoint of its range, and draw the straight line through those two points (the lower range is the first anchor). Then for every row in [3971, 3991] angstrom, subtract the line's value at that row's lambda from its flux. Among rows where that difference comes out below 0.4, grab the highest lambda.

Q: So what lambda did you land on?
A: 3978 angstrom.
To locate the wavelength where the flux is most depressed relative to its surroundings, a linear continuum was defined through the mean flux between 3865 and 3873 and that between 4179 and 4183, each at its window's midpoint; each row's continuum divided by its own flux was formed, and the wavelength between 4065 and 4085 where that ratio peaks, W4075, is 4066 angstrom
